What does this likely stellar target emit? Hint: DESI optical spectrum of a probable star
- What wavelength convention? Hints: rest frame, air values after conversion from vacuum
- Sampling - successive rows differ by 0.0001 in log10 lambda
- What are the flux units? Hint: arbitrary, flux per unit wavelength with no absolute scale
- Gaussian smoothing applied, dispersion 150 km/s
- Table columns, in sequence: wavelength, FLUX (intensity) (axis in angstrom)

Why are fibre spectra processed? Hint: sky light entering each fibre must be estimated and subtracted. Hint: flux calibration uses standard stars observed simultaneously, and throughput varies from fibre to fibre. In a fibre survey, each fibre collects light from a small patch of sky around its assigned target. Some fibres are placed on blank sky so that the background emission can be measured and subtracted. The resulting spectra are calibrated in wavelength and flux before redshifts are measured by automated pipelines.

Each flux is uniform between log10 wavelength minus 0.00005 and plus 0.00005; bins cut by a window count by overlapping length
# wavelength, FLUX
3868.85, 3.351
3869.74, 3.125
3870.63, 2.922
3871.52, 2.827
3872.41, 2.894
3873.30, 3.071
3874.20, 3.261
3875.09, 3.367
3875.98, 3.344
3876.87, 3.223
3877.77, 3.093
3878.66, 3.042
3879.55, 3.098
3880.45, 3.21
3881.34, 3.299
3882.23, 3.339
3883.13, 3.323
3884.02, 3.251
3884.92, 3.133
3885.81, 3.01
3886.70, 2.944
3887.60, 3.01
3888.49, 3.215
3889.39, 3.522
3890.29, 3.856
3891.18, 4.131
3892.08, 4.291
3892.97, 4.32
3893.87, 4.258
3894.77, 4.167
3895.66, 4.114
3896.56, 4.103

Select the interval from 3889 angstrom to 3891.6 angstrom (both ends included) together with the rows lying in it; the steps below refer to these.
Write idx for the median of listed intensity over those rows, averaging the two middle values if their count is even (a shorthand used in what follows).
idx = 3.9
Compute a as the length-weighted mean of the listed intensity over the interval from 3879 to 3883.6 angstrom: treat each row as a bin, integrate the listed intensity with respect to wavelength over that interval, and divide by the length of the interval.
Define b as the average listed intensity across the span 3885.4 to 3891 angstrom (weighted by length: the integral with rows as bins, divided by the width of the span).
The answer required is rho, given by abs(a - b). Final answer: 0.05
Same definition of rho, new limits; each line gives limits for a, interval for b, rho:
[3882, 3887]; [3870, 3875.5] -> 0.11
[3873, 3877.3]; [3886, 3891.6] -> 0.17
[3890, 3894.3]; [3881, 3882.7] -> 0.87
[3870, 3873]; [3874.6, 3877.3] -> 0.41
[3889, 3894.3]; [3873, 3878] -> 0.84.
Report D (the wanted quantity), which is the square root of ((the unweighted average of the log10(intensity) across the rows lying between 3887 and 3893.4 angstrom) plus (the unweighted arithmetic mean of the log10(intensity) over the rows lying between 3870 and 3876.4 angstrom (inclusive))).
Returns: 1.03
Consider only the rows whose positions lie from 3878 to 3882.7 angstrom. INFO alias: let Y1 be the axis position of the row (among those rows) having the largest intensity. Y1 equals 3882.23 angstrom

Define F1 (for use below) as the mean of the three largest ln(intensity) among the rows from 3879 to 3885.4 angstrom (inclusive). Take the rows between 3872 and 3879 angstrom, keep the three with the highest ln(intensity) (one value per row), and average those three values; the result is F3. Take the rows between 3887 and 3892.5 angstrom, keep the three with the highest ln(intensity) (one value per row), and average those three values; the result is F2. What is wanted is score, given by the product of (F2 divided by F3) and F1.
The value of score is 1.41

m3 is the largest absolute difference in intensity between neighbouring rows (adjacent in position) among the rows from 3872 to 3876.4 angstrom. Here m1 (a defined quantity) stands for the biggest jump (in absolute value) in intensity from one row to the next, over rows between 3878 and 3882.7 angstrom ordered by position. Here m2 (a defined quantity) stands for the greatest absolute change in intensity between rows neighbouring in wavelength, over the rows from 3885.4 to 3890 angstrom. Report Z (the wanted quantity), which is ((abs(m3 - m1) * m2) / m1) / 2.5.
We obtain 0.09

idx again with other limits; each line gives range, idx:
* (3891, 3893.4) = 4.3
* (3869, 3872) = 2.9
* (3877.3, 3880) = 3.1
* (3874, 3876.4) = 3.3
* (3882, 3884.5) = 3.3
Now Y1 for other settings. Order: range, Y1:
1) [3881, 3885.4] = 3882.23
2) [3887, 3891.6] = 3891.18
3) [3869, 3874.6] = 3874.20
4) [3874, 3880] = 3875.09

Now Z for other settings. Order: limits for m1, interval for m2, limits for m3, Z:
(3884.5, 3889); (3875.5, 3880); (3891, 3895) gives 0.01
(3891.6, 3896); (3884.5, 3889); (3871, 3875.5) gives 0.09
